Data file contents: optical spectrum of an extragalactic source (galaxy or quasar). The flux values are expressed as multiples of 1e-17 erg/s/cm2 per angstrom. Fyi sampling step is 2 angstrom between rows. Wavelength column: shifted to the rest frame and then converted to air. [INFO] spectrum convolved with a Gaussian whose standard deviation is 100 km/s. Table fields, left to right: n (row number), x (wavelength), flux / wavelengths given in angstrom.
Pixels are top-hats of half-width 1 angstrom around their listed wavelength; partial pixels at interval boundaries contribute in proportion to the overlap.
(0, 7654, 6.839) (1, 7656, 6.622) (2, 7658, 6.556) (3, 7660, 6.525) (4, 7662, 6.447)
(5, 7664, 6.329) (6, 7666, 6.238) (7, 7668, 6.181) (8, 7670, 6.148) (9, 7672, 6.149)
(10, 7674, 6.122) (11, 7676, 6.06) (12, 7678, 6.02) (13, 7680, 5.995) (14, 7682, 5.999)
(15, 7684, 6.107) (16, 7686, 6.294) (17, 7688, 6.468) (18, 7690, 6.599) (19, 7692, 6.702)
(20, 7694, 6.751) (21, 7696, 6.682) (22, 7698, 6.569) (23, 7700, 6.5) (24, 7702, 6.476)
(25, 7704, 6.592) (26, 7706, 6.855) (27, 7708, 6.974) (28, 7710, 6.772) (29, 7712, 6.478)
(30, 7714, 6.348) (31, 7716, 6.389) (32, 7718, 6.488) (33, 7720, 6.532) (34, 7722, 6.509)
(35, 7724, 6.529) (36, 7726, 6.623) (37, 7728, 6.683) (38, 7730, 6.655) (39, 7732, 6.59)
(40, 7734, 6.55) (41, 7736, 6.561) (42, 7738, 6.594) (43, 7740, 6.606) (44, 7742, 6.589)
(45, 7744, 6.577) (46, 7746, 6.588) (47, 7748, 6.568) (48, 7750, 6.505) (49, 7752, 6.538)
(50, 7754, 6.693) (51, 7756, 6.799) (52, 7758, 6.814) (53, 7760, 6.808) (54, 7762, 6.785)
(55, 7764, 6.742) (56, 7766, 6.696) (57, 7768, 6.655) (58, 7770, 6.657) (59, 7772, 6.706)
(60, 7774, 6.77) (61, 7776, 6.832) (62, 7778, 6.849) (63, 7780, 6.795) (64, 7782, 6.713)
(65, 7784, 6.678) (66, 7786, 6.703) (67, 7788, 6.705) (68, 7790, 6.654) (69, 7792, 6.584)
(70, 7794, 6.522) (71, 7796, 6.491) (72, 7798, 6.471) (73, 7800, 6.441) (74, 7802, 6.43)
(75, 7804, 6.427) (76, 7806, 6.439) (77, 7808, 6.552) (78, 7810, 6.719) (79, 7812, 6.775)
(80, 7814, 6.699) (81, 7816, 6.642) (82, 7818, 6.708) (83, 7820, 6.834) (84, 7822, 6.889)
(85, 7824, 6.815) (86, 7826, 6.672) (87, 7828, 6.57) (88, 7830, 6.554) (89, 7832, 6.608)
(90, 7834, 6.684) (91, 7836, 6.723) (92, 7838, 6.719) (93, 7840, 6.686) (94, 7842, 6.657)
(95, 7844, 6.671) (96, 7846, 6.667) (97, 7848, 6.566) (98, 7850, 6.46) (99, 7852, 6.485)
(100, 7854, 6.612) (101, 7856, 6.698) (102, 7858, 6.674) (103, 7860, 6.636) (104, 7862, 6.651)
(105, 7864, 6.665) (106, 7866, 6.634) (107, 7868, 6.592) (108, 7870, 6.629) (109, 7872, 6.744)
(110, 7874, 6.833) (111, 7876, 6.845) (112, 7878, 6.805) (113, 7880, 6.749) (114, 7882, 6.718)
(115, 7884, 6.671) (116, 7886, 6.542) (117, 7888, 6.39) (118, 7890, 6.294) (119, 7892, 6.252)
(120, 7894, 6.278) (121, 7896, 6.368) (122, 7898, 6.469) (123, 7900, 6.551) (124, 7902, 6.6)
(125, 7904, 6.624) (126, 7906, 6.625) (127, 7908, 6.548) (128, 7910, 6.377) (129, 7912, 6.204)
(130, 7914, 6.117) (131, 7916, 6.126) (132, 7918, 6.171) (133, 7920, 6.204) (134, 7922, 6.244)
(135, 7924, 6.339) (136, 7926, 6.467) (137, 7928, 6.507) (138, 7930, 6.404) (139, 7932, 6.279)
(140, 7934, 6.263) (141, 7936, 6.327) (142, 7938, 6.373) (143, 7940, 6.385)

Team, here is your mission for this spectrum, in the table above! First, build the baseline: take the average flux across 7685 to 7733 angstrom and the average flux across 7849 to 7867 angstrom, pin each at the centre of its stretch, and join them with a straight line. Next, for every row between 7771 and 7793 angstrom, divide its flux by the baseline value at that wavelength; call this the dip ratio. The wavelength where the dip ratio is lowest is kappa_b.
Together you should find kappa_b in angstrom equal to 7792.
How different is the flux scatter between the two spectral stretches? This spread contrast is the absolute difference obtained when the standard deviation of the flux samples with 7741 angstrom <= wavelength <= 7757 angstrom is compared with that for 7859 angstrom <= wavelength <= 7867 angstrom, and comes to 0.08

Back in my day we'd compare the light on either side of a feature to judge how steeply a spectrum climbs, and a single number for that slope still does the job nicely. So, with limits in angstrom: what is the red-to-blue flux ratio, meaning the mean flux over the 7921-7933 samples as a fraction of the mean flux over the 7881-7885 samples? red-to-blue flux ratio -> 0.95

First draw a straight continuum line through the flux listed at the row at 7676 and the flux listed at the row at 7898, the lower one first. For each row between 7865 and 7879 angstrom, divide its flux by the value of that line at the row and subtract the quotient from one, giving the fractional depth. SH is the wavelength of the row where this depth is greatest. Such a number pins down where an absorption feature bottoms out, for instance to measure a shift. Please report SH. 7868 angstrom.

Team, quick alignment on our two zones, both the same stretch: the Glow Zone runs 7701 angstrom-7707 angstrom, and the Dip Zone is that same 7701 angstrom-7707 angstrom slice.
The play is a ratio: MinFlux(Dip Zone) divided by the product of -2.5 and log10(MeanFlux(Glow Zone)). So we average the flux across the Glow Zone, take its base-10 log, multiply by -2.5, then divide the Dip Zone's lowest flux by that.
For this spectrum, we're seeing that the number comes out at -3.15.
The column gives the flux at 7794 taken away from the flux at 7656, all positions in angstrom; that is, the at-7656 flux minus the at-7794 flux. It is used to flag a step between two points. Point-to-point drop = 0.10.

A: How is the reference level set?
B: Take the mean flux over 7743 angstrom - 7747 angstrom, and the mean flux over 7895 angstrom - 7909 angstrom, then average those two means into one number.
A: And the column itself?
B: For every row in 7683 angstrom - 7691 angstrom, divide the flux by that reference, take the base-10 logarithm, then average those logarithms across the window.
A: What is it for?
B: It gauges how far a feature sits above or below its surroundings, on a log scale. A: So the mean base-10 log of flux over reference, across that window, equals -0.013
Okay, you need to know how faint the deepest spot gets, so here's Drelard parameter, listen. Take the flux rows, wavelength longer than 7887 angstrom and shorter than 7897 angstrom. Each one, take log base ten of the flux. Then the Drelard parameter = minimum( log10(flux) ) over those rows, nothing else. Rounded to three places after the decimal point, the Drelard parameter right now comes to 0.796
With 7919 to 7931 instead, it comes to 0.793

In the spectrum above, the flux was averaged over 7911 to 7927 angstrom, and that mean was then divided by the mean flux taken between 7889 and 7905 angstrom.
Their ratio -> 0.97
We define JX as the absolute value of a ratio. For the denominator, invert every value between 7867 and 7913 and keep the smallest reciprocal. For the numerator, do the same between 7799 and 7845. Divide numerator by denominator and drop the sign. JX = 0.99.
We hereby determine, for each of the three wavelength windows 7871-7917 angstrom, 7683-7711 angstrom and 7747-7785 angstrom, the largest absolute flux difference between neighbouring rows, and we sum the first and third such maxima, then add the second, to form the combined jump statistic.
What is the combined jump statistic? 0.59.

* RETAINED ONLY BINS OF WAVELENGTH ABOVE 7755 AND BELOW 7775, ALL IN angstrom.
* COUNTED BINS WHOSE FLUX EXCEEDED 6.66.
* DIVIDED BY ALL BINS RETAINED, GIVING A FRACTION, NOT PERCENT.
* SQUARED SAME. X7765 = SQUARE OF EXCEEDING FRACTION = 0.6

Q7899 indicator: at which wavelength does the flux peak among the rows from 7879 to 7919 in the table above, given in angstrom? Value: 7880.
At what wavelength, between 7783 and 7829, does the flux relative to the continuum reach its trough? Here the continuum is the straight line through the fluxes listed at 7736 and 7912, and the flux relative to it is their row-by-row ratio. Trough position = 7802 angstrom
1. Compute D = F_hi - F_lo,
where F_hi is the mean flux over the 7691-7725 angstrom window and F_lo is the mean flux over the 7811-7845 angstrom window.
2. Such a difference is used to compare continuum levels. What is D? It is -0.104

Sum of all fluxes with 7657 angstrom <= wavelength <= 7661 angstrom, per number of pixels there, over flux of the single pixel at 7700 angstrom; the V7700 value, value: 1.01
